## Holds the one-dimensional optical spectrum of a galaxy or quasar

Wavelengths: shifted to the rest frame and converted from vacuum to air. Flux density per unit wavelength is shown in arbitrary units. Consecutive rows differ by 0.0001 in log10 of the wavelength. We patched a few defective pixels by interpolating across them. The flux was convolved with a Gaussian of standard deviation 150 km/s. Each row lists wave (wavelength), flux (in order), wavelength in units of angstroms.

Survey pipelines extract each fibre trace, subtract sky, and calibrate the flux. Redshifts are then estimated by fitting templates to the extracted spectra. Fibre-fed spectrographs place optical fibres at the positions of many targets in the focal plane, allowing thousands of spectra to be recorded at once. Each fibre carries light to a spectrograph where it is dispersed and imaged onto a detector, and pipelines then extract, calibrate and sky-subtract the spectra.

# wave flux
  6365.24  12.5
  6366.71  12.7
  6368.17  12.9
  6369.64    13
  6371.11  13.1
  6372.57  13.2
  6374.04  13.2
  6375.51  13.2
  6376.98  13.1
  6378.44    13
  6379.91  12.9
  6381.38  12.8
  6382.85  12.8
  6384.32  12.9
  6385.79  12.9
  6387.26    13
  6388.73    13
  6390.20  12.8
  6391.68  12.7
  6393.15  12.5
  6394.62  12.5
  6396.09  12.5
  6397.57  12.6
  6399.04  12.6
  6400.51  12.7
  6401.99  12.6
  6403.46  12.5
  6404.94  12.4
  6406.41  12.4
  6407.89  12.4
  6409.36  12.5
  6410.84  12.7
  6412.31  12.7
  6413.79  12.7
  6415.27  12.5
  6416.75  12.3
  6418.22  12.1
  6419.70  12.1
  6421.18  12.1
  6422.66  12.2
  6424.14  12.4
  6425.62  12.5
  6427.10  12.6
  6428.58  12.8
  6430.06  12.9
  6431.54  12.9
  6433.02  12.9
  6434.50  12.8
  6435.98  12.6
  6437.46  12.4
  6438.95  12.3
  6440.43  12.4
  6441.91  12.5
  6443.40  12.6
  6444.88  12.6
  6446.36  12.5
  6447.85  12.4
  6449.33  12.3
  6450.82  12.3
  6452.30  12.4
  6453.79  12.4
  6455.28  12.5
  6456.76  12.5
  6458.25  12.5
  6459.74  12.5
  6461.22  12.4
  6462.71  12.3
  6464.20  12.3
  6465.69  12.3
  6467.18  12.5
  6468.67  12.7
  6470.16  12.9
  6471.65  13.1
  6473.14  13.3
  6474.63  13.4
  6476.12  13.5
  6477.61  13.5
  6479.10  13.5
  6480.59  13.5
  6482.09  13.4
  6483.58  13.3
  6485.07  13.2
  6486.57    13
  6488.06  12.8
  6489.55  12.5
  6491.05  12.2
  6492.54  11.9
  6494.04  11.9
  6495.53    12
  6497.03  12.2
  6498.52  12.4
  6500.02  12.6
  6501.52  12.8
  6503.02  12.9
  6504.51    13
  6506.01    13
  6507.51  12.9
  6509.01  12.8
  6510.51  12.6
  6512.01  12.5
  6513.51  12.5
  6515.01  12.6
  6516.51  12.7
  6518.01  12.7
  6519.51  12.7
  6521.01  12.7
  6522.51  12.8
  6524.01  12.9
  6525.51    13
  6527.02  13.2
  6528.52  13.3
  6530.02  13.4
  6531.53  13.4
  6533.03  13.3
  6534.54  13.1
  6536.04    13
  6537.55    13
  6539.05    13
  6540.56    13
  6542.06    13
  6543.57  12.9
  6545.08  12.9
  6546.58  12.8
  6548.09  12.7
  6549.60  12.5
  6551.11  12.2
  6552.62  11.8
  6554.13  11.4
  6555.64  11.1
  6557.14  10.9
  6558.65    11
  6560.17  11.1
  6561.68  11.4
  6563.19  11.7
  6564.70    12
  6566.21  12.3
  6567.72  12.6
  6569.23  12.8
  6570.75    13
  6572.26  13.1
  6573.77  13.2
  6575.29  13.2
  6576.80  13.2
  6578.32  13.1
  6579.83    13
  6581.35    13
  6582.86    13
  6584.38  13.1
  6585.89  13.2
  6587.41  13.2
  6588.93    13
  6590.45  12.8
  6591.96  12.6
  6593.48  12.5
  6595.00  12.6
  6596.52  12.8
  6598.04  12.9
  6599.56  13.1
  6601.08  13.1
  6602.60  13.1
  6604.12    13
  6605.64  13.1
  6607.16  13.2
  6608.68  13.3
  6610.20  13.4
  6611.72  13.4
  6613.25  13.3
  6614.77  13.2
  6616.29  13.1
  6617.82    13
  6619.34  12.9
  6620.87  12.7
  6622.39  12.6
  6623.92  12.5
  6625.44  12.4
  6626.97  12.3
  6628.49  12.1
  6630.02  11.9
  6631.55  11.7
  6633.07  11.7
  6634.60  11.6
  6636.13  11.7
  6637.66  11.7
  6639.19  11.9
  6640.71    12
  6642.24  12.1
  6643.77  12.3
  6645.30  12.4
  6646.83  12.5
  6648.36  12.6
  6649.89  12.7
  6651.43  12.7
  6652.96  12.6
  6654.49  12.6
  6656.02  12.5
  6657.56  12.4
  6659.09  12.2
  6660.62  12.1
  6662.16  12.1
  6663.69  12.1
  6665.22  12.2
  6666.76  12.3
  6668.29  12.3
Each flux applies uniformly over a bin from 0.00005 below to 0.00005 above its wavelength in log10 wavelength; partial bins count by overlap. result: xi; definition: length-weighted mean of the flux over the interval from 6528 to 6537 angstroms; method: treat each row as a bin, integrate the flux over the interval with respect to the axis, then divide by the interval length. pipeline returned 13.2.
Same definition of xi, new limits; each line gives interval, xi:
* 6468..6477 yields 13.2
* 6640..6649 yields 12.3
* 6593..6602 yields 12.8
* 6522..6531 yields 13.1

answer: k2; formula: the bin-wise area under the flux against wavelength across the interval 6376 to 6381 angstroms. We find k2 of 65.0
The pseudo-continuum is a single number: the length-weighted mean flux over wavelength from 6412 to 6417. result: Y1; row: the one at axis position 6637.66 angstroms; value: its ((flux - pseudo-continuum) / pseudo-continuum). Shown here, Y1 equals -0.07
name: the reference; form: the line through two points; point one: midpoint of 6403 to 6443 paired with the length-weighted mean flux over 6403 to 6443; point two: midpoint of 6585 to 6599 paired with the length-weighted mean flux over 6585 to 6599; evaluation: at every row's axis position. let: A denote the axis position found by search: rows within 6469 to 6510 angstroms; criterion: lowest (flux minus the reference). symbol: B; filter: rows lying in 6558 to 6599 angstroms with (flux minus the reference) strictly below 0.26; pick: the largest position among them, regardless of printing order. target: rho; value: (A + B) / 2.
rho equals 6546.0 angstroms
